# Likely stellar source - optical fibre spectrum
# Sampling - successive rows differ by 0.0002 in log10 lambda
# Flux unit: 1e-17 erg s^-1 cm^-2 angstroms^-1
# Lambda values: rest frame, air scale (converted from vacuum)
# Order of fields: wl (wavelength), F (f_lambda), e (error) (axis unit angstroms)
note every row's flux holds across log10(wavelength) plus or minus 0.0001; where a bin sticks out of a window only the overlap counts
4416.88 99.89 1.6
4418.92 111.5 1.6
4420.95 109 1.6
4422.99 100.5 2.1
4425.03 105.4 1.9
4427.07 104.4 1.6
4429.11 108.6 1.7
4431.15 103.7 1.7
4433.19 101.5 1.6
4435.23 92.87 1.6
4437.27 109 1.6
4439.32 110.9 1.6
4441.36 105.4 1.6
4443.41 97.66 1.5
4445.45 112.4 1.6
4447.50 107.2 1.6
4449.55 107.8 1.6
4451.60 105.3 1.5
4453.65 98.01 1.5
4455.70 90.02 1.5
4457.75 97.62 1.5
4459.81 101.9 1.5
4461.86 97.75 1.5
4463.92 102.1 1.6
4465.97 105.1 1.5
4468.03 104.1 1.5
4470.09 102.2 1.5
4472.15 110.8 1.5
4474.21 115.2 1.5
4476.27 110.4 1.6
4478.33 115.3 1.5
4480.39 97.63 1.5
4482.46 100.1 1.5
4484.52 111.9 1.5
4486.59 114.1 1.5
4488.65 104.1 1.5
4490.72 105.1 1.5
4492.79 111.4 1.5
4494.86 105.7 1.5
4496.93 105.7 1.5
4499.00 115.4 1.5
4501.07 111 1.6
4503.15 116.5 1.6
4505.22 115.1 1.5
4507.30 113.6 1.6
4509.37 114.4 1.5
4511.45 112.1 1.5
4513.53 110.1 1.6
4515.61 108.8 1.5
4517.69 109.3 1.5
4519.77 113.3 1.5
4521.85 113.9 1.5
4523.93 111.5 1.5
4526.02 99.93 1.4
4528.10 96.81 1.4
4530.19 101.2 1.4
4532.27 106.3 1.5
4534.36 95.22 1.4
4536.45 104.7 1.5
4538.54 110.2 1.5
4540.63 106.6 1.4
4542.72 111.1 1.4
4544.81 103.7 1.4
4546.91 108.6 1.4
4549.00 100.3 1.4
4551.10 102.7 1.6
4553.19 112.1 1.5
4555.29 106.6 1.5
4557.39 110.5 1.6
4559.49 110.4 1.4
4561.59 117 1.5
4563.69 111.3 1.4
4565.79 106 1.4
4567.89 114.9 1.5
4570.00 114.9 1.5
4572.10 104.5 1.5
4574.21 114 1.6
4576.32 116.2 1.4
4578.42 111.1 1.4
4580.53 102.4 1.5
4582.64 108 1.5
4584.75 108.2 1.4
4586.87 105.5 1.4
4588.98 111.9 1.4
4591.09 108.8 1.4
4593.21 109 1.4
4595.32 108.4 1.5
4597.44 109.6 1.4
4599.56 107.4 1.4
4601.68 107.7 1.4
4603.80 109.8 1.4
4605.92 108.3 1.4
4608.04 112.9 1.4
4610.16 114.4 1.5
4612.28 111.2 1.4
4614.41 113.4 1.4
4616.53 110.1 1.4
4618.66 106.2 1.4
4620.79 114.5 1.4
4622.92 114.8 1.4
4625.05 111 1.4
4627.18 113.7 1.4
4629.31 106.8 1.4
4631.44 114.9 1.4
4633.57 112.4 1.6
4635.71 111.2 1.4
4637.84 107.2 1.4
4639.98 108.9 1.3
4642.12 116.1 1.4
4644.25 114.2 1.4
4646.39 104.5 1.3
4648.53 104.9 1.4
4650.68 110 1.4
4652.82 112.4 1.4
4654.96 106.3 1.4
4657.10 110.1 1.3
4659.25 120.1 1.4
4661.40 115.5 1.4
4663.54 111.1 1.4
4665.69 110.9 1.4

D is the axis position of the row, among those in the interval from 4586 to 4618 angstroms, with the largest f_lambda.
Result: 4610.16 angstroms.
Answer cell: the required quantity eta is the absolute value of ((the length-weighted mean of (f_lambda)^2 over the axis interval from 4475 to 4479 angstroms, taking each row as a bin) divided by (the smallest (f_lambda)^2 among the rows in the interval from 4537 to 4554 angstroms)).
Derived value 1.27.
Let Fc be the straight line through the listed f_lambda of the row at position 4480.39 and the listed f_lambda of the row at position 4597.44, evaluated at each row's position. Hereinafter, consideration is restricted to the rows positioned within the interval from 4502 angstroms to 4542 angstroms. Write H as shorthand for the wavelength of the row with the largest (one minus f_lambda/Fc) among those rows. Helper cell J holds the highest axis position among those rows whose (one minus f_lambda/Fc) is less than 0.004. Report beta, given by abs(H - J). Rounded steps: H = 4534.36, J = 4540.63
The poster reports 6.3 angstroms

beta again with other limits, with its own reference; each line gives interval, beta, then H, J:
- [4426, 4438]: 2.0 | 4435.23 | 4437.27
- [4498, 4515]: 0.0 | 4513.53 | 4513.53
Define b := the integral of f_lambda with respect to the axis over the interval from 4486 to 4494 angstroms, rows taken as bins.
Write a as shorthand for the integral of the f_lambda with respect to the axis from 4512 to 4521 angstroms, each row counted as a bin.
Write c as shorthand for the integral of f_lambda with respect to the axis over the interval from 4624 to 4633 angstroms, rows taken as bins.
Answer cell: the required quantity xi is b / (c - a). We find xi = 81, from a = 995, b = 867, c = 1006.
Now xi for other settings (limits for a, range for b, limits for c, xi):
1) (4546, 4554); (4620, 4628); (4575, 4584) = 6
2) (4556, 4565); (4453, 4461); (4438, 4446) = -5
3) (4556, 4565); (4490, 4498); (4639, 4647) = -7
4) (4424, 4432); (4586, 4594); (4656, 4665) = 5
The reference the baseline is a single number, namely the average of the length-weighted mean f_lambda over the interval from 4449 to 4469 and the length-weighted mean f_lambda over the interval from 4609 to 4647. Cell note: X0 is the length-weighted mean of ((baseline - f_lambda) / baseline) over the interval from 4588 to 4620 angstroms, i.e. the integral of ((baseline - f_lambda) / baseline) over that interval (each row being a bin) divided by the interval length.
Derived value -0.036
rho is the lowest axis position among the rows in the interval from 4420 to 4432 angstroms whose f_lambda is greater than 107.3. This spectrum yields 4420.95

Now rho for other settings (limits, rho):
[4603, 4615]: 4603.80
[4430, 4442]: 4437.27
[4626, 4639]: 4627.18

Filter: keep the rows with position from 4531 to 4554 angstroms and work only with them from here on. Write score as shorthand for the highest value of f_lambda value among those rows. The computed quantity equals 112.1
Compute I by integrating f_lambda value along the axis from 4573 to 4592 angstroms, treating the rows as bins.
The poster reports 2081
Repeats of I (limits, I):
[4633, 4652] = 2087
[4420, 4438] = 1868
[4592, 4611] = 2083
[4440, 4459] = 1948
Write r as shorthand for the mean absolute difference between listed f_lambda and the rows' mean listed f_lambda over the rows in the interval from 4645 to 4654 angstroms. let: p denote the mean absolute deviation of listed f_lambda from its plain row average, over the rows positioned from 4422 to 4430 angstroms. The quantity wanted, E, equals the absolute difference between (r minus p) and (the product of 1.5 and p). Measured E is 2.4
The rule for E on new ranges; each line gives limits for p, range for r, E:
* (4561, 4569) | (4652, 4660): 5.1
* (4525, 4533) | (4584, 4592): 5.0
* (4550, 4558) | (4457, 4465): 6.2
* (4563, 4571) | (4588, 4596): 6.6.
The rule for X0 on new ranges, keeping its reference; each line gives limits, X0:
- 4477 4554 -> -0.017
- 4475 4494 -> -0.016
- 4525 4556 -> 0.017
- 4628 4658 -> -0.036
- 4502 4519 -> -0.060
